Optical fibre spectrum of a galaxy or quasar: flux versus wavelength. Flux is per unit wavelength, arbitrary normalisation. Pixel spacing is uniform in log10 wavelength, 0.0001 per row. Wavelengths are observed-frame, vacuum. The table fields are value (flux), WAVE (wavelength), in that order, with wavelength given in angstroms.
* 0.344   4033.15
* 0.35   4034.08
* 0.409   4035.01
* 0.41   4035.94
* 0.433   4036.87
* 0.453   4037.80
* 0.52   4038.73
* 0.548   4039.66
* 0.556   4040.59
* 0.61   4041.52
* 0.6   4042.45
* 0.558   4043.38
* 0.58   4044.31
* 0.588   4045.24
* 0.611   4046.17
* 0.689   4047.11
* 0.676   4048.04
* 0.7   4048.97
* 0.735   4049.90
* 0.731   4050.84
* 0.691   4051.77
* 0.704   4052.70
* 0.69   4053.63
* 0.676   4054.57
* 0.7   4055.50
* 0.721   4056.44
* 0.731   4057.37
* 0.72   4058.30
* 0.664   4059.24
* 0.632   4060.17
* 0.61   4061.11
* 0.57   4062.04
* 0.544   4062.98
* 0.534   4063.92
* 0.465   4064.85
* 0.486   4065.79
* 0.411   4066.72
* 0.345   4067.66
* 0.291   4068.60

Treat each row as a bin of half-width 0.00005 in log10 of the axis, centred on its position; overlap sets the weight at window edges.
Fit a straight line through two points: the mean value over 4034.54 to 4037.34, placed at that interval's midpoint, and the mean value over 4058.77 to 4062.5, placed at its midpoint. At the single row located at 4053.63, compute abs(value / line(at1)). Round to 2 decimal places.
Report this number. 1.23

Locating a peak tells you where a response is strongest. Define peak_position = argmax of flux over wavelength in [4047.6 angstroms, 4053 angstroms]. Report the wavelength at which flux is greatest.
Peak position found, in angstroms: 4049.90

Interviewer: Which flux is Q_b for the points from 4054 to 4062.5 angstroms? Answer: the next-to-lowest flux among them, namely 0.61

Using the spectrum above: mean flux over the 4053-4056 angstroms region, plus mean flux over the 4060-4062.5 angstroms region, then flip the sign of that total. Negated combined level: -1.29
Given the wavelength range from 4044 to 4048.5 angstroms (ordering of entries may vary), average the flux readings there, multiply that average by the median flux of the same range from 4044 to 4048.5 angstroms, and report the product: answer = 0.38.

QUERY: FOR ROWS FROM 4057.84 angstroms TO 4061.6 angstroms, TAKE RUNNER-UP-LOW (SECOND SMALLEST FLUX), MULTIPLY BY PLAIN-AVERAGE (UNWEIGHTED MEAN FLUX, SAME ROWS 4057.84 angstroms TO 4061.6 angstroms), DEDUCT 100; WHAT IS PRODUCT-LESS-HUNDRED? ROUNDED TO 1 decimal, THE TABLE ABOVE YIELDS -99.6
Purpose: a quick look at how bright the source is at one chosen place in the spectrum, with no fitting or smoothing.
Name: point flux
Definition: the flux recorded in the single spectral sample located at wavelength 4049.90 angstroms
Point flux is 0.735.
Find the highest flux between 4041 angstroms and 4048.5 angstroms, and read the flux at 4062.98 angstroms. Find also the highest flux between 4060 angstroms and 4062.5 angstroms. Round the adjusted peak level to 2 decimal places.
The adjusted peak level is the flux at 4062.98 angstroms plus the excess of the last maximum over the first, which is 0.49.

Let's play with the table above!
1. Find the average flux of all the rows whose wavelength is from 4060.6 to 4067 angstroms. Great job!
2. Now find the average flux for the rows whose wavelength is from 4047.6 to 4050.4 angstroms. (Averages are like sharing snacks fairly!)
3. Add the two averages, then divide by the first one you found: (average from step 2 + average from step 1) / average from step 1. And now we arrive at 2.4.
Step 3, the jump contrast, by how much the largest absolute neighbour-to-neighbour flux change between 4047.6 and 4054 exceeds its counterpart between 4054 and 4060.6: -0.016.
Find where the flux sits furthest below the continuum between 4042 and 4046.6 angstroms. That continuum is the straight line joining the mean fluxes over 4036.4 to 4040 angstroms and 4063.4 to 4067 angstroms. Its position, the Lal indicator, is 4043.38 angstroms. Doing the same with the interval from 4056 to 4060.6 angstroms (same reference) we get 4060.17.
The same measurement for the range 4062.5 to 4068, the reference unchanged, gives 4067.66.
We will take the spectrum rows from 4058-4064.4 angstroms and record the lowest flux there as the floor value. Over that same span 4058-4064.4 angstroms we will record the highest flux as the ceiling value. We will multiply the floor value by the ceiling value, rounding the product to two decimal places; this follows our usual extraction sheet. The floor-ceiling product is 0.38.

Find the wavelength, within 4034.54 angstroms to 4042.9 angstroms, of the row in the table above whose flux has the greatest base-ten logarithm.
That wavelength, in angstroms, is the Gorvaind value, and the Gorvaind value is 4041.52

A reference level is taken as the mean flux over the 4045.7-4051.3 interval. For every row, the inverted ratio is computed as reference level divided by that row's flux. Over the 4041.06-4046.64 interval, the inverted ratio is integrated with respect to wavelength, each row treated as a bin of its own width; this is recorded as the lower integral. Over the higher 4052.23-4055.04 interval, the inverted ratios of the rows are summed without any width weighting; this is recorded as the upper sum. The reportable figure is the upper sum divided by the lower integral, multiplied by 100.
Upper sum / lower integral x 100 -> 46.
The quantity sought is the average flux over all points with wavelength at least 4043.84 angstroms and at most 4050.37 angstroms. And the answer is 0.65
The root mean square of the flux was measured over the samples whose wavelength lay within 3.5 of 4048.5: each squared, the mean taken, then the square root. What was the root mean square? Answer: 0.68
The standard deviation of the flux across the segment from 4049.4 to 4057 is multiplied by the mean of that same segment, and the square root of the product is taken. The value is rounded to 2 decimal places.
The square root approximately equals 0.12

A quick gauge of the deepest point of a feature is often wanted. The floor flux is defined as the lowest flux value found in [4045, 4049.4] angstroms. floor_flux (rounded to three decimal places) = 0.588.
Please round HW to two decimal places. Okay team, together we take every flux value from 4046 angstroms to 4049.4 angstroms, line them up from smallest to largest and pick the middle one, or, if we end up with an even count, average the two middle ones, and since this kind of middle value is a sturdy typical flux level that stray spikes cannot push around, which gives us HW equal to 0.68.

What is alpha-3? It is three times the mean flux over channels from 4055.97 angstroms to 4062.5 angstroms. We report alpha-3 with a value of 1.99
